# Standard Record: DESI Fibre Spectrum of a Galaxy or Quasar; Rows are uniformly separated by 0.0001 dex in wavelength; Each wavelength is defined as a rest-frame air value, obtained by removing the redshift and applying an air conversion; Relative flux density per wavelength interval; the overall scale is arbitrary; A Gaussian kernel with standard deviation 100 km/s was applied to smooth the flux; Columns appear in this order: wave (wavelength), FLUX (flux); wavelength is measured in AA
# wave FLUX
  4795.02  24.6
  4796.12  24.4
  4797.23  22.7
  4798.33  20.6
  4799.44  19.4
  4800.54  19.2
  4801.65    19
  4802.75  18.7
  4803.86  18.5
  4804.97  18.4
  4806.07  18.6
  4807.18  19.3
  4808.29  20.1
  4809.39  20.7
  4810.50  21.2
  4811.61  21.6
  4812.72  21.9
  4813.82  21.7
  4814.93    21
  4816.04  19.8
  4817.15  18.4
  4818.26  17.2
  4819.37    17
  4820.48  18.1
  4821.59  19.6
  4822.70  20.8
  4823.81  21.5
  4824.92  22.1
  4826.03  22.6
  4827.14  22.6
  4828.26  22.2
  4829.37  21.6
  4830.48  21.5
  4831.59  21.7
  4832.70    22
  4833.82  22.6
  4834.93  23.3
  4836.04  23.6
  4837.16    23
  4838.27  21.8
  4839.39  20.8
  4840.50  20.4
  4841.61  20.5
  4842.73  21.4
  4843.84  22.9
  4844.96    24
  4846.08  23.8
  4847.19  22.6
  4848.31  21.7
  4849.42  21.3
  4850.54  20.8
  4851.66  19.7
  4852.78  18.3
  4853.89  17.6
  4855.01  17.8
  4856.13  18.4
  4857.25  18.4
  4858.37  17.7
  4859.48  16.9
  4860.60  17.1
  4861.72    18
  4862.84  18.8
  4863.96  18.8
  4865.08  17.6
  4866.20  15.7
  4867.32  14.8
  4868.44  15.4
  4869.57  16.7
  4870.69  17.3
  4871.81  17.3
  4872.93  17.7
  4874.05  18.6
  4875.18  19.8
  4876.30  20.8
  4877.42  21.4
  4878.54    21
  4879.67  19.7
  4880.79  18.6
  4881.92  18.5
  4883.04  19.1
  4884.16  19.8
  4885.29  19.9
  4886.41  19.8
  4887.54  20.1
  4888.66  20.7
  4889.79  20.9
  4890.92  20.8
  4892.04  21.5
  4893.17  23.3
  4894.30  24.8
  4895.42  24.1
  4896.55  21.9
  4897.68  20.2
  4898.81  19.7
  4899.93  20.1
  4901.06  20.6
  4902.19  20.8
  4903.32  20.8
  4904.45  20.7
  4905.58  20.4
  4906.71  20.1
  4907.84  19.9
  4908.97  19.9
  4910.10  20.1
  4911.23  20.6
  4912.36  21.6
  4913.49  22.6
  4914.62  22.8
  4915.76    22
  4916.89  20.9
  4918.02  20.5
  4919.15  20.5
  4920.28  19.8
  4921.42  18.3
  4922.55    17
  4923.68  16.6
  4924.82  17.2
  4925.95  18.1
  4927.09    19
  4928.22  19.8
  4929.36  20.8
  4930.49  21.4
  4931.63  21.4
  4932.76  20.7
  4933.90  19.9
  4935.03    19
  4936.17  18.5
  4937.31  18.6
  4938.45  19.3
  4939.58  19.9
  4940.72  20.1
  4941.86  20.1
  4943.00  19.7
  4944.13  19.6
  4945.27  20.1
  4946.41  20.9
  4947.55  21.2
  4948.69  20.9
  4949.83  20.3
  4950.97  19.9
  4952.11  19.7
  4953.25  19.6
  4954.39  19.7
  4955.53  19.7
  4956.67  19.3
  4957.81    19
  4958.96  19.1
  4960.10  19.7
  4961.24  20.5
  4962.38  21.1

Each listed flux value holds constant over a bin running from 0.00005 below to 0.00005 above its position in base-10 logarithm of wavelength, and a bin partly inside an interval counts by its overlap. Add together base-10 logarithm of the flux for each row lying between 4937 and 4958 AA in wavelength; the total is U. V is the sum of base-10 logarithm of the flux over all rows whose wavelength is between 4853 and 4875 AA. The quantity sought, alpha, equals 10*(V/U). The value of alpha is 9.6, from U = 24.7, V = 23.6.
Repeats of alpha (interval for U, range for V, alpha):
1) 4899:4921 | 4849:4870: 9.5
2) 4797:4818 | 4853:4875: 9.5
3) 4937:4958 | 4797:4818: 10.0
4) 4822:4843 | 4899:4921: 9.8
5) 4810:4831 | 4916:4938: 9.8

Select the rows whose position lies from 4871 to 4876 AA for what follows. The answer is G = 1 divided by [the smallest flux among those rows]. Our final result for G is 0.0578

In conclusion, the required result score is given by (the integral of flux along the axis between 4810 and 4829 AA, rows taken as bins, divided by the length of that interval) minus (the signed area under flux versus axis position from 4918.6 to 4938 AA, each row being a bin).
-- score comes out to -352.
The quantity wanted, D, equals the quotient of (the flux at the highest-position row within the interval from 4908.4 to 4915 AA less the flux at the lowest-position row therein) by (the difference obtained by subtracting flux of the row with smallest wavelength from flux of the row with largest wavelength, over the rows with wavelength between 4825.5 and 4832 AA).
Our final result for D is -3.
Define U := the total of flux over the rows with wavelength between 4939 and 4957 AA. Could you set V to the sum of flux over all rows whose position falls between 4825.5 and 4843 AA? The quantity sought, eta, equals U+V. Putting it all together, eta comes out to 672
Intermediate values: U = 321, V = 352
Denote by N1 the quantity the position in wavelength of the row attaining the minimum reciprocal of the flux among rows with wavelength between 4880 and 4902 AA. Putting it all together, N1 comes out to 4894.30 AA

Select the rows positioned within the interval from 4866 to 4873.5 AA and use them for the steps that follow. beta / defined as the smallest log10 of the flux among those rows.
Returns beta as 1.17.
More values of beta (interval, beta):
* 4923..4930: 1.22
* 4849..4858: 1.25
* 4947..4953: 1.29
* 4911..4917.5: 1.31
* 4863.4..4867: 1.20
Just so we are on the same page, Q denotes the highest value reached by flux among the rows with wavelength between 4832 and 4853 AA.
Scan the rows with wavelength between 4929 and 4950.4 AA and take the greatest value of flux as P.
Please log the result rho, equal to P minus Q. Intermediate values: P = 21.4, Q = 24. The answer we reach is -2.6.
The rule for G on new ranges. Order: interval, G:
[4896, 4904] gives 0.0508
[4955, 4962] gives 0.0526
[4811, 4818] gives 0.0543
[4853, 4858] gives 0.0568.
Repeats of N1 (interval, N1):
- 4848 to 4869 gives 4848.31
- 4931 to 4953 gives 4931.63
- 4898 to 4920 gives 4914.62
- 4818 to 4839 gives 4836.04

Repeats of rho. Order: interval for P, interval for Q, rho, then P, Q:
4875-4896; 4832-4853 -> 0.8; 24.8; 24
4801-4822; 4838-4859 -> -2.1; 21.9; 24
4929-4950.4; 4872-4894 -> -1.9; 21.4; 23.3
